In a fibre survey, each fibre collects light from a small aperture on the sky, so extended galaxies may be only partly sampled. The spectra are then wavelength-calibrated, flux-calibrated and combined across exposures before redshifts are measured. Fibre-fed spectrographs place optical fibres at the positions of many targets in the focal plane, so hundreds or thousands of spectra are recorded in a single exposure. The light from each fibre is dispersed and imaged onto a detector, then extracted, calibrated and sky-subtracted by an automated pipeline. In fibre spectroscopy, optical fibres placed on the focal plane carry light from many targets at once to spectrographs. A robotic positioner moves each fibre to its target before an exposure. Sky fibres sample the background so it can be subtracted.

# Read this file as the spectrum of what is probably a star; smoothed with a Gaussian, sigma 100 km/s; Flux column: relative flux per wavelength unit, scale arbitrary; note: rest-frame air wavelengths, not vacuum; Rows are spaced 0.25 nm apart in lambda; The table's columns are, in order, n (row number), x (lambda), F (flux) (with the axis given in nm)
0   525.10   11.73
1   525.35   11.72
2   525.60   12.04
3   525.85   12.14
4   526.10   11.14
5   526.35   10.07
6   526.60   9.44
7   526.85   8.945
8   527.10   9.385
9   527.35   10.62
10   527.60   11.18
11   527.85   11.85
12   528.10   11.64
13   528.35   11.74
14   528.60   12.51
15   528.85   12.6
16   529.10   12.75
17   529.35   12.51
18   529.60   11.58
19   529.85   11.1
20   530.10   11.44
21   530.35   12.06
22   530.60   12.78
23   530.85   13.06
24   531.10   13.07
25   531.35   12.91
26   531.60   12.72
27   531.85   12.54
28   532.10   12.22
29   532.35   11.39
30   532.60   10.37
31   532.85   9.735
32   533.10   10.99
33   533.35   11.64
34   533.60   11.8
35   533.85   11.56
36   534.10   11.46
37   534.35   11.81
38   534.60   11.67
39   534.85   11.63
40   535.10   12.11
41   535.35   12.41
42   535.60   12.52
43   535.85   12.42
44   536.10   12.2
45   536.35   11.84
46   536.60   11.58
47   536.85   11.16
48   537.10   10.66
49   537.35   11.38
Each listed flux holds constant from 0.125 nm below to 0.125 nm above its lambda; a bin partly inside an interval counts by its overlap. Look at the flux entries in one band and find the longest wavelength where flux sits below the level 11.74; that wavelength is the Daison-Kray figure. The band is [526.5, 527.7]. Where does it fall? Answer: 527.60 nm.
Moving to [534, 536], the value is 534.85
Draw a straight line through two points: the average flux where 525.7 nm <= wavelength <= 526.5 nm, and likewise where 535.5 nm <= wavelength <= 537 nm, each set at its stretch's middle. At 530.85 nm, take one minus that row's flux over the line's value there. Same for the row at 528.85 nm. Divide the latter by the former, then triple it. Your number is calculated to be 2.5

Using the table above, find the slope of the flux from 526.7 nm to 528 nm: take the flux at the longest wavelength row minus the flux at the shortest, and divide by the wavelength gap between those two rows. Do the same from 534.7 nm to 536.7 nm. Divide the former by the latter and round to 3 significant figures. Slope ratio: -102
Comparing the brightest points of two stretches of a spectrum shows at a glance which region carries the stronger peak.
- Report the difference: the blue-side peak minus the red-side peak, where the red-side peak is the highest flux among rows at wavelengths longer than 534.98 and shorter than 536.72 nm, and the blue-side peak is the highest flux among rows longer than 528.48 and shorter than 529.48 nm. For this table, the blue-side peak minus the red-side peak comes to 0.2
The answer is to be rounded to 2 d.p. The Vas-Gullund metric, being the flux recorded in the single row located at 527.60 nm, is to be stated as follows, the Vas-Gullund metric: 11.18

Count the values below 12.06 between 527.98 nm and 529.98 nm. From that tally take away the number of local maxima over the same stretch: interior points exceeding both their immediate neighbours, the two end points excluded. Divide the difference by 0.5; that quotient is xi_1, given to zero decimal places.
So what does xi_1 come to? 6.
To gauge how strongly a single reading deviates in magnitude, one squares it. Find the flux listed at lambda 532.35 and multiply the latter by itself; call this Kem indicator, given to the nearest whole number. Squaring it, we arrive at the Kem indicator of 130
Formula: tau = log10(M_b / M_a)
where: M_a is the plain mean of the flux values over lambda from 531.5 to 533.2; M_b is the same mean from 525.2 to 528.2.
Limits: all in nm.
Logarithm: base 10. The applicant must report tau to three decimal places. -0.022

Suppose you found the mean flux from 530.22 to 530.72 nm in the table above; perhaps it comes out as 12.4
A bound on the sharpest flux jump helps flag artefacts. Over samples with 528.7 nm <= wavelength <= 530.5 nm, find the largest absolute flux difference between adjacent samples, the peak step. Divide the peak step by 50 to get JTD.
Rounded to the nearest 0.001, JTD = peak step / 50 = 0.019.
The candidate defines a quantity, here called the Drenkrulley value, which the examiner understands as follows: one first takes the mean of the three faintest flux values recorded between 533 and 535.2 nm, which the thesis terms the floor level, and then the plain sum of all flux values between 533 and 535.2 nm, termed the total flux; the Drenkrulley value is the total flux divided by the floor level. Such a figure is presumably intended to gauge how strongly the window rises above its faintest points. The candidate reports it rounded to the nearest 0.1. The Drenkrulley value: 9.2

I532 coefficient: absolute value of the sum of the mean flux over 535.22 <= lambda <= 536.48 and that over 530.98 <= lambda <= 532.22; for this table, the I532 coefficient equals 25.0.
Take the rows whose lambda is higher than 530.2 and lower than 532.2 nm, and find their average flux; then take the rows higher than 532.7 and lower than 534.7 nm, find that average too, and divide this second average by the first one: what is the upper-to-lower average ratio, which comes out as 0.89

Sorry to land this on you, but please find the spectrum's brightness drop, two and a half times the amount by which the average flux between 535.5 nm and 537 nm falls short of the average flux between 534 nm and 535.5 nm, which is 0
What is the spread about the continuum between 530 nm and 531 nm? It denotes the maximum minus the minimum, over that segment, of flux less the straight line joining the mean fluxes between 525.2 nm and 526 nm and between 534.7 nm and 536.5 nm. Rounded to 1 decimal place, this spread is 1.6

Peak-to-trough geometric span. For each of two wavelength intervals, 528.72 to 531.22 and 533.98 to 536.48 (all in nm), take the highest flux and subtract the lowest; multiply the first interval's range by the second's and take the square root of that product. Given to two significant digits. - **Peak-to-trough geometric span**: 1.4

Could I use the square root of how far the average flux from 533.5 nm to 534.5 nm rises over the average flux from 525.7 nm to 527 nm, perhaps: 1.14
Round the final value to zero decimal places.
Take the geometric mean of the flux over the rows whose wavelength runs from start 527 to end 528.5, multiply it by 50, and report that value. 552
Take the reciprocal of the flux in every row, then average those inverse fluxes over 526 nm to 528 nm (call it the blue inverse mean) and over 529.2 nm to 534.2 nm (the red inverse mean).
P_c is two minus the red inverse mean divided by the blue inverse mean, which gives 1.13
